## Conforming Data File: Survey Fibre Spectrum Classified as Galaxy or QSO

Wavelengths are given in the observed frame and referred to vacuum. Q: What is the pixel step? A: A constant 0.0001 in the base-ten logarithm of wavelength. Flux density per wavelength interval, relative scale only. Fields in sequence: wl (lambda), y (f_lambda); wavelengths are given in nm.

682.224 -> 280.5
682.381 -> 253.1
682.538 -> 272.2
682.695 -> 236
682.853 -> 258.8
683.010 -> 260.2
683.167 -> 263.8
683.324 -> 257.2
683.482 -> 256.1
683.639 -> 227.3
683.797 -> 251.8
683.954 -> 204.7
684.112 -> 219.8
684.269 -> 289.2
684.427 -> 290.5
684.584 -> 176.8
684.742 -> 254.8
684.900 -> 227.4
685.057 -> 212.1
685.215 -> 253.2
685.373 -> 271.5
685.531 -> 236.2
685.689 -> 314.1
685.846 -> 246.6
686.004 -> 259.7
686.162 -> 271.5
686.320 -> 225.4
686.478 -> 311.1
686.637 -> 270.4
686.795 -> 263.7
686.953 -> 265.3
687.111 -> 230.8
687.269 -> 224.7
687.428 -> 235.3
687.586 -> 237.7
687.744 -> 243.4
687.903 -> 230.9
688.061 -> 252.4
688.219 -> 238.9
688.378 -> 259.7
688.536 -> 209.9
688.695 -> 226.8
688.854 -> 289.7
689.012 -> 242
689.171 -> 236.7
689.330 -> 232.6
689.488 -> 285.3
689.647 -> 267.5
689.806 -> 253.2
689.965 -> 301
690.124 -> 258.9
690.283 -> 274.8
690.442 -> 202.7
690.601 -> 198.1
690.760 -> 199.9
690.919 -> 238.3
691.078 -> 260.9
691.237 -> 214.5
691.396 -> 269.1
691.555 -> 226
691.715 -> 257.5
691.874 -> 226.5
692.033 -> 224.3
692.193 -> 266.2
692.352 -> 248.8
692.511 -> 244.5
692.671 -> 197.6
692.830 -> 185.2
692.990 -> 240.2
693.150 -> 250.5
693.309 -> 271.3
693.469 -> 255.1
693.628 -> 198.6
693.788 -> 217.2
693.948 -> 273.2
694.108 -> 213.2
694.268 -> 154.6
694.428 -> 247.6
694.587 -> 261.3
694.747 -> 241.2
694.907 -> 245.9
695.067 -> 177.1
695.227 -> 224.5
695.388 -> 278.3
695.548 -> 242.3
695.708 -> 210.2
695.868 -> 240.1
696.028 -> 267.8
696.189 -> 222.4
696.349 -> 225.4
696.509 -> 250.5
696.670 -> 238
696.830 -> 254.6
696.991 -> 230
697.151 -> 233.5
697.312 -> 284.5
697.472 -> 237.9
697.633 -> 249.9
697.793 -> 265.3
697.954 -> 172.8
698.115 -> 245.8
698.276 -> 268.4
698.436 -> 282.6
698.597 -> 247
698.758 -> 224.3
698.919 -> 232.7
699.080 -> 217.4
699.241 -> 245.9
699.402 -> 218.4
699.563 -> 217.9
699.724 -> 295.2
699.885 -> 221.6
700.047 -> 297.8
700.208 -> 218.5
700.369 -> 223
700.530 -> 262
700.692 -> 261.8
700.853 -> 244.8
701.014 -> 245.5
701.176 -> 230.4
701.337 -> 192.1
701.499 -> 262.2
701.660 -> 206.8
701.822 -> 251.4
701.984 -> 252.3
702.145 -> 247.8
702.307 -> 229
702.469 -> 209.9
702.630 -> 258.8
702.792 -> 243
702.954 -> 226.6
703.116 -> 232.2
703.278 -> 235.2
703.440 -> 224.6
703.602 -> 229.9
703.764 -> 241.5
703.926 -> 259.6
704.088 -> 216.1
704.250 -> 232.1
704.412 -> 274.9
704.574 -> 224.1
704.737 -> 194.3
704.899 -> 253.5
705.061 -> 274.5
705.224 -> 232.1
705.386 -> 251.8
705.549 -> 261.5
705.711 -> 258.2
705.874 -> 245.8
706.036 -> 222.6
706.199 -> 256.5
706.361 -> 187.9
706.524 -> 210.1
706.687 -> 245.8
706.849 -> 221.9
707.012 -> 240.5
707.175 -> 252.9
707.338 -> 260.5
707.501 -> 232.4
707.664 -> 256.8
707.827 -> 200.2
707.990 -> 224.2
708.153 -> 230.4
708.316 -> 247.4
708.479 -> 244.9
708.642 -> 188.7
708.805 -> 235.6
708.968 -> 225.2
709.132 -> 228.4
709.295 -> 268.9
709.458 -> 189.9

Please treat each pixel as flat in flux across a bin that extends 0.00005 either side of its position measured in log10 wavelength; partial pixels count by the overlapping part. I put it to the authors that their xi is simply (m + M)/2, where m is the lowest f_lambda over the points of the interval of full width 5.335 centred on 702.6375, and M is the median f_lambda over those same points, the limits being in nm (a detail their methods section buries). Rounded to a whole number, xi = 214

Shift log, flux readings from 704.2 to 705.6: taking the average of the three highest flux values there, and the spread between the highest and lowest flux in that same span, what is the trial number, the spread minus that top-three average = -190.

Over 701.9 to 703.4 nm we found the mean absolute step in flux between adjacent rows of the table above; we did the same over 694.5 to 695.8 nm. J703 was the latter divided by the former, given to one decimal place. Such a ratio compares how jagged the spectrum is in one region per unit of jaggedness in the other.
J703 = 2.3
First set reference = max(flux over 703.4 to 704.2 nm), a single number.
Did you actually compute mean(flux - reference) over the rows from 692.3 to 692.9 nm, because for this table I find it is -41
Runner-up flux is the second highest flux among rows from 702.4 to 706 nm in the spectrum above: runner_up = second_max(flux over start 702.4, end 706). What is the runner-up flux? 274.5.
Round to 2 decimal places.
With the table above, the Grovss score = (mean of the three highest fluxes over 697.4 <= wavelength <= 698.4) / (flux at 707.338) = 1.00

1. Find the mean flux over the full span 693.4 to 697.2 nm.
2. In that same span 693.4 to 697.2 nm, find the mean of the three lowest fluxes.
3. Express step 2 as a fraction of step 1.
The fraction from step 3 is 0.76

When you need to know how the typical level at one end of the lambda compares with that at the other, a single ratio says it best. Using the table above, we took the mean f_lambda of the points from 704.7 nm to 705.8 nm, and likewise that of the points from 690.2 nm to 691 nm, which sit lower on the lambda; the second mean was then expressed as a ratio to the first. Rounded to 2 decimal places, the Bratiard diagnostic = 0.90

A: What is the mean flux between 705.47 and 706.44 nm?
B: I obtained 239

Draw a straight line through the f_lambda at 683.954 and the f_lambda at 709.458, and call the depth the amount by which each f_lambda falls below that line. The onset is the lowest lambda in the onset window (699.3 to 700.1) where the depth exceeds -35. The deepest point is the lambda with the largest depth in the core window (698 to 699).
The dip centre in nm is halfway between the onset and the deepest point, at 699.08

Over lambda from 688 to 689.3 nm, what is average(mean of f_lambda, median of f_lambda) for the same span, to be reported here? 242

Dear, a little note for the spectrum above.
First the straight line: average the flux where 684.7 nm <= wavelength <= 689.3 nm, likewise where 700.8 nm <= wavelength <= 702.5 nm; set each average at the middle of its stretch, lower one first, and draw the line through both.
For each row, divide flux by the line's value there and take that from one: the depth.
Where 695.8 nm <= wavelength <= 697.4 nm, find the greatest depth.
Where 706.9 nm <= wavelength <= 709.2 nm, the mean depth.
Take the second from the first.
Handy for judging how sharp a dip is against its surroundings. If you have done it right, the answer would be 0.10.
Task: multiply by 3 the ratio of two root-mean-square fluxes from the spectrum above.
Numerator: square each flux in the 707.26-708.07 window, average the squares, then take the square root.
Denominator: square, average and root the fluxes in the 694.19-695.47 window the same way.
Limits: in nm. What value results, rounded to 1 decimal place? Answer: 3.0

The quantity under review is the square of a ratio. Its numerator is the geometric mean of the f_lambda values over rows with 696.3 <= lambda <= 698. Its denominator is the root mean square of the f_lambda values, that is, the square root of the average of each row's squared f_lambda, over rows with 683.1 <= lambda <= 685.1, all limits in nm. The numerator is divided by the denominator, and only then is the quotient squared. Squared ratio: 0.96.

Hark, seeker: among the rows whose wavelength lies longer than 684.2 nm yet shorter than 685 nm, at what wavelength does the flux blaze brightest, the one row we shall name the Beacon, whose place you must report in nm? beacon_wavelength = 684.427 nm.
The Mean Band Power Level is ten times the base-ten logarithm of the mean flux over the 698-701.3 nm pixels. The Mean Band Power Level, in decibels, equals 23.9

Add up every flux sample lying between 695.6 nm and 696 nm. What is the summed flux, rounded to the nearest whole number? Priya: 450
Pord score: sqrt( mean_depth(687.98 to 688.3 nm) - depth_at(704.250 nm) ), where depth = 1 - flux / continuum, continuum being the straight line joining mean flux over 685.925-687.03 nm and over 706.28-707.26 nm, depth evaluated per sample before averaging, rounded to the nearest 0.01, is 0.26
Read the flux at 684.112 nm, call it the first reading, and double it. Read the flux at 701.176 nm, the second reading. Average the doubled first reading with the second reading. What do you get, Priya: 335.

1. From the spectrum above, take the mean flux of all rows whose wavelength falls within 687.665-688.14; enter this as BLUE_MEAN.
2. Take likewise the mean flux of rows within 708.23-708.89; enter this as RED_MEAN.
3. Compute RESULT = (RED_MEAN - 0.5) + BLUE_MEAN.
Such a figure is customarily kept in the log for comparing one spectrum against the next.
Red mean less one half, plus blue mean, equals 471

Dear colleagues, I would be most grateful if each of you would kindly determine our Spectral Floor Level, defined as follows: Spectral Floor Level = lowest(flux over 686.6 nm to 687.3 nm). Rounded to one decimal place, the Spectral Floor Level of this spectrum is 224.7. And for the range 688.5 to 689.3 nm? 209.9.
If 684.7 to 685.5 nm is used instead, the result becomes 212.1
